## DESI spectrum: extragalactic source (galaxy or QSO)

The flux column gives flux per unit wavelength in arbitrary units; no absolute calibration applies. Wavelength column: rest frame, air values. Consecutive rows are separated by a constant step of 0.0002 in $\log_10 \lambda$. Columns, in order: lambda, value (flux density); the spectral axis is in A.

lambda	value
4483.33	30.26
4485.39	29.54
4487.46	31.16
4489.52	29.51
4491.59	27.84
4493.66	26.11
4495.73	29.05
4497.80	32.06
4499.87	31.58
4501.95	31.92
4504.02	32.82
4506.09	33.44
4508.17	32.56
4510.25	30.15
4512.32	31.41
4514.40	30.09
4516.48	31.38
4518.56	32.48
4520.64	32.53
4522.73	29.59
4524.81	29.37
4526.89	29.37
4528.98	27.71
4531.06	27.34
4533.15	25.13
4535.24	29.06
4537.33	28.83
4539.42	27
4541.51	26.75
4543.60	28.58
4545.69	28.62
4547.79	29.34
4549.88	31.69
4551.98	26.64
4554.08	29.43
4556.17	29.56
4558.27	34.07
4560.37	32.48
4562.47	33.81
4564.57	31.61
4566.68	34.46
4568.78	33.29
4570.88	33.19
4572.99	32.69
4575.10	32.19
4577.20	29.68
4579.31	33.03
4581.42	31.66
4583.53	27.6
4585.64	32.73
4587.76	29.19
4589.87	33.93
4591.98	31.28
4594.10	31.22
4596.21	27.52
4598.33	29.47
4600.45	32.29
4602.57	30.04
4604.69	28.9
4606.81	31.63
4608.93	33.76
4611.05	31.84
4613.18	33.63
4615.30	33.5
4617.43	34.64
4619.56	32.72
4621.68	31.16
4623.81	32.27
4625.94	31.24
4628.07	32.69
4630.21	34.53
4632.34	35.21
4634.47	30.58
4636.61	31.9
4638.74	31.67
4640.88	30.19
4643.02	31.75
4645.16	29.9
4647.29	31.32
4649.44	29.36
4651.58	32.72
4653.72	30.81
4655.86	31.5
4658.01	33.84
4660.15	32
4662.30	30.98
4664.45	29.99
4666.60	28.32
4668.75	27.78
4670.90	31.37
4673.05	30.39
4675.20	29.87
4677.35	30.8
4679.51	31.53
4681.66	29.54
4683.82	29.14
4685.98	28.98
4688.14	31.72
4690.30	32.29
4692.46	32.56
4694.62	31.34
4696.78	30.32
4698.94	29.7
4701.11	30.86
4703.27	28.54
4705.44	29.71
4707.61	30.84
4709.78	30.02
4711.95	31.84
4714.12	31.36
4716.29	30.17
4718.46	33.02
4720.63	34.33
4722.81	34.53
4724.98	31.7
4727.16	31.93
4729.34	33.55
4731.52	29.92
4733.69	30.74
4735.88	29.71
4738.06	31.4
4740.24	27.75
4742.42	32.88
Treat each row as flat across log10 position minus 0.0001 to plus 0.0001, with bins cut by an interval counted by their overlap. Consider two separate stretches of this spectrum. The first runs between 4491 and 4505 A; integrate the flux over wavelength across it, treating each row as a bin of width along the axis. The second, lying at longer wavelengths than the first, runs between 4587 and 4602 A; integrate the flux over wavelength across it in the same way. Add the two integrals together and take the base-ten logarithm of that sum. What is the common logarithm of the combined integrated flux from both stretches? 2.95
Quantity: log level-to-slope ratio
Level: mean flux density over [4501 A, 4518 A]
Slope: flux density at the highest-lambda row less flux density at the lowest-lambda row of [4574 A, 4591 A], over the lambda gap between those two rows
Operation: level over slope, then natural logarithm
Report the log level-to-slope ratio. 5.60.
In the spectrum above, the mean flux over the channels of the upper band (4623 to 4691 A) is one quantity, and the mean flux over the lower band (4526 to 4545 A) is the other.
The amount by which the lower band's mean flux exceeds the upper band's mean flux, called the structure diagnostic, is -3.4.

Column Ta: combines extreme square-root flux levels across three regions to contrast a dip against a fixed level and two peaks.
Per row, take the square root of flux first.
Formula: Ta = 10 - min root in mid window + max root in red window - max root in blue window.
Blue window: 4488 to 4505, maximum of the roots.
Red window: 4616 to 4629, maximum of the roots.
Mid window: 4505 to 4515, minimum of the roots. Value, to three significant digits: 4.67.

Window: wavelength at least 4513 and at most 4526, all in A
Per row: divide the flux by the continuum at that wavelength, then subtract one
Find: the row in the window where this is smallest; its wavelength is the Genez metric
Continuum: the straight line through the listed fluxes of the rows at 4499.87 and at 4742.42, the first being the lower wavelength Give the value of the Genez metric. 4524.81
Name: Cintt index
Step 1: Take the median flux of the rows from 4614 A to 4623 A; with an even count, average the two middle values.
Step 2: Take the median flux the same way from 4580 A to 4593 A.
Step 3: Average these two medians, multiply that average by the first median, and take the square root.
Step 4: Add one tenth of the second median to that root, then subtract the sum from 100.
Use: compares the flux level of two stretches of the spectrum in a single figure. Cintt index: 64.2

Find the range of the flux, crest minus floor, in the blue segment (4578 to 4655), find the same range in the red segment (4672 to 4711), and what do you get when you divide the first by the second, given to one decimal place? 1.9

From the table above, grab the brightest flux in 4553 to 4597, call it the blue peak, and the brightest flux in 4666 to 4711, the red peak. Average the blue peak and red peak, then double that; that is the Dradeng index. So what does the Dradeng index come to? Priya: 67.0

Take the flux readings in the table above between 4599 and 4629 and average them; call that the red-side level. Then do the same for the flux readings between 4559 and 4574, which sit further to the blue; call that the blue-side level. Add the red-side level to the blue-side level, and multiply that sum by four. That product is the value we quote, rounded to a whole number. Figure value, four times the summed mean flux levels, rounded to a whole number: 261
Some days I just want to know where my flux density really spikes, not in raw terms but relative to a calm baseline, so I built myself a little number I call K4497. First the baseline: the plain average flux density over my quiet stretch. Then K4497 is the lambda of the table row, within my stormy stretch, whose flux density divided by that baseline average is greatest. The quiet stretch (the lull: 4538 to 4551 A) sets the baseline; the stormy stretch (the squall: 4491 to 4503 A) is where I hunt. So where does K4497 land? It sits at 4497.80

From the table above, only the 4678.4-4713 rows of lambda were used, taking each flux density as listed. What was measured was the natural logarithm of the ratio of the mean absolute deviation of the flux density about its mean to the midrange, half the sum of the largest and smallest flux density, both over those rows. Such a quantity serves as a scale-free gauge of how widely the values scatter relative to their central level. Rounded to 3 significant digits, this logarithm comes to -3.36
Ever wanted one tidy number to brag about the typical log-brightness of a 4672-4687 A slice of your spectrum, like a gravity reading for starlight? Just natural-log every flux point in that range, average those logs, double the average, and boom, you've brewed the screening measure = 6.80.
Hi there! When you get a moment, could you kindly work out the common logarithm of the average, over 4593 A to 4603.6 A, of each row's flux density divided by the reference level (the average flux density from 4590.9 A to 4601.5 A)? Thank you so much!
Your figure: 0.00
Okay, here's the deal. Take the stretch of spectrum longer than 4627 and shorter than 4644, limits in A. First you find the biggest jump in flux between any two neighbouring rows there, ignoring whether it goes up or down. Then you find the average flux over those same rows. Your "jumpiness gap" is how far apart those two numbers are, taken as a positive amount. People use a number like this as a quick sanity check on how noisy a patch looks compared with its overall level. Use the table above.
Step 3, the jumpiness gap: 27.7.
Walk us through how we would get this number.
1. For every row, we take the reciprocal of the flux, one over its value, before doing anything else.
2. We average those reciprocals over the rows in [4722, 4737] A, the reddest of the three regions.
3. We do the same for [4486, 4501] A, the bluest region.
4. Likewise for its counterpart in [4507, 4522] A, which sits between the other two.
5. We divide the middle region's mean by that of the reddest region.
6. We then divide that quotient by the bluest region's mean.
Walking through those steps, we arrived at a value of 29.6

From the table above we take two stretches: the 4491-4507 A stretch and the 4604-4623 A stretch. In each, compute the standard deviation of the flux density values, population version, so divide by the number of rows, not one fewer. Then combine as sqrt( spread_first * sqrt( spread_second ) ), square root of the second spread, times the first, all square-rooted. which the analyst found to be 1.77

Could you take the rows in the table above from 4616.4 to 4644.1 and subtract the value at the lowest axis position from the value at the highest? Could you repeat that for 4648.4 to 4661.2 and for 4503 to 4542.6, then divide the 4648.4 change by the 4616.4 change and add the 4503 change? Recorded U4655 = -7.0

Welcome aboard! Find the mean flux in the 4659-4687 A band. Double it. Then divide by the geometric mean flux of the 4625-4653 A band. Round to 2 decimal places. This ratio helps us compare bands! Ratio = 1.89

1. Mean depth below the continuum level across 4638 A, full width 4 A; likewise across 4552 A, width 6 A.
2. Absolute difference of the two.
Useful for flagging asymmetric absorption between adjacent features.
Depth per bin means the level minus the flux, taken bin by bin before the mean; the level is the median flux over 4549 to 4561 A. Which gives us 2.5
